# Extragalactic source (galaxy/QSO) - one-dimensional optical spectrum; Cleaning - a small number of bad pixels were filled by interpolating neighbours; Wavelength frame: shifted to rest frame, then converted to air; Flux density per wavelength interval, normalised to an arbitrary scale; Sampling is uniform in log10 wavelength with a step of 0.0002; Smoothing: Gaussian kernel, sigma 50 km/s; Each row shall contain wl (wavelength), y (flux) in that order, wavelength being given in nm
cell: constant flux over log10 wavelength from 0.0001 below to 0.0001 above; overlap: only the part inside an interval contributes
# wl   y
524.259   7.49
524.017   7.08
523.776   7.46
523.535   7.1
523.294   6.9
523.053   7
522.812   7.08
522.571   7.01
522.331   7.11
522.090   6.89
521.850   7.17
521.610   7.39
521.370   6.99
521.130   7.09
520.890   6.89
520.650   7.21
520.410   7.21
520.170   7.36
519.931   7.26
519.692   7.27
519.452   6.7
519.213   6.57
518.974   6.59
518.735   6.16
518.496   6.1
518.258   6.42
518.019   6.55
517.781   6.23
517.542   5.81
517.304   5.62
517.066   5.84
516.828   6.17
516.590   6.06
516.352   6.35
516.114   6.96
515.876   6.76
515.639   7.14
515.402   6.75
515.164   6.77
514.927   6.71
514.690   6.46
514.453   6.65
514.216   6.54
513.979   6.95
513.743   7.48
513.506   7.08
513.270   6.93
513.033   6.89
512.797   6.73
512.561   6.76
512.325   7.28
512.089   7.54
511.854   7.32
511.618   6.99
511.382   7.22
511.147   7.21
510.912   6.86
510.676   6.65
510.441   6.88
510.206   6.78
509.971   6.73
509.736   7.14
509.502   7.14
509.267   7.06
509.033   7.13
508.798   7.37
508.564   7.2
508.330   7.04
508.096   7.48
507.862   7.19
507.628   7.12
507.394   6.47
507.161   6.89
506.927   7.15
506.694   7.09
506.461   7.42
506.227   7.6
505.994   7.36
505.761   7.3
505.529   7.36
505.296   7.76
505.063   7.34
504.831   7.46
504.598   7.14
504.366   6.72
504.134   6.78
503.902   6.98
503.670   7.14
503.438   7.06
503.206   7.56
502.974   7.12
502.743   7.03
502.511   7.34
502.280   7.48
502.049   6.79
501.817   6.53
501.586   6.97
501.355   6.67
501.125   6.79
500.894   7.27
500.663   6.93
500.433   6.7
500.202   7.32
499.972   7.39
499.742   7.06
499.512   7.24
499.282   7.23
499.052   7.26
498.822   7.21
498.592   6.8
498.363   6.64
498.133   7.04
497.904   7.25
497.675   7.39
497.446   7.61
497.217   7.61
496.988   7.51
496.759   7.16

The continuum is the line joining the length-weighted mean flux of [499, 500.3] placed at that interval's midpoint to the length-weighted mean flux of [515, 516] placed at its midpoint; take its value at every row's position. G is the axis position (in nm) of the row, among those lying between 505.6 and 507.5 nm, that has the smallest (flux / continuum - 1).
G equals 507.394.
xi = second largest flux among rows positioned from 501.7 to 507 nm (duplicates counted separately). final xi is 7.6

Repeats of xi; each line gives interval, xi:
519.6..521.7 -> 7.36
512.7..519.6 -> 7.14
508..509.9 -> 7.37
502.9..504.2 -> 7.14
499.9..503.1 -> 7.39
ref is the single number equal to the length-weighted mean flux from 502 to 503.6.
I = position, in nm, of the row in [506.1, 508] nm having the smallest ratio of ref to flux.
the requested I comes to 506.227 nm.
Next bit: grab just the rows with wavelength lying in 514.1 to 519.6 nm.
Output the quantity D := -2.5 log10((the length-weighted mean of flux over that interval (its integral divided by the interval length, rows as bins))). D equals -2.02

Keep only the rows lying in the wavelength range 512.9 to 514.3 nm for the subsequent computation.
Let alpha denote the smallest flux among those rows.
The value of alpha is 6.54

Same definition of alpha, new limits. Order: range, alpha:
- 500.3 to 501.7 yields 6.67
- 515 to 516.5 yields 6.35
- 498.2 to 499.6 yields 6.64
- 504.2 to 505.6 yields 6.72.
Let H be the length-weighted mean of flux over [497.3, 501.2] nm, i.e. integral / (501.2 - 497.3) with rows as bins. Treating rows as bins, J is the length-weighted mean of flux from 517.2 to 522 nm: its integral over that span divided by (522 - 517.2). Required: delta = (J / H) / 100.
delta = 0.0094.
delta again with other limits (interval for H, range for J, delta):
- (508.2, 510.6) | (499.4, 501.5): 0.0100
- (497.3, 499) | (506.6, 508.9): 0.0099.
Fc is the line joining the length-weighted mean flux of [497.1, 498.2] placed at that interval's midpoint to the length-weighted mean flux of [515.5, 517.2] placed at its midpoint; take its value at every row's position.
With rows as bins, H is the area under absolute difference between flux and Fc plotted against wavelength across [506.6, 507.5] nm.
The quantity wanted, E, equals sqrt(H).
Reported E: 0.43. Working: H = 0.19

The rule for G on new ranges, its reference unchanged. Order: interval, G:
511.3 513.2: 512.797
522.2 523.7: 523.294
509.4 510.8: 510.676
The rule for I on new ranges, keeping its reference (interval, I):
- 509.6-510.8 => 509.736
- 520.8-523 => 521.610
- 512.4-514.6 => 513.743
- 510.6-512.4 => 512.089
